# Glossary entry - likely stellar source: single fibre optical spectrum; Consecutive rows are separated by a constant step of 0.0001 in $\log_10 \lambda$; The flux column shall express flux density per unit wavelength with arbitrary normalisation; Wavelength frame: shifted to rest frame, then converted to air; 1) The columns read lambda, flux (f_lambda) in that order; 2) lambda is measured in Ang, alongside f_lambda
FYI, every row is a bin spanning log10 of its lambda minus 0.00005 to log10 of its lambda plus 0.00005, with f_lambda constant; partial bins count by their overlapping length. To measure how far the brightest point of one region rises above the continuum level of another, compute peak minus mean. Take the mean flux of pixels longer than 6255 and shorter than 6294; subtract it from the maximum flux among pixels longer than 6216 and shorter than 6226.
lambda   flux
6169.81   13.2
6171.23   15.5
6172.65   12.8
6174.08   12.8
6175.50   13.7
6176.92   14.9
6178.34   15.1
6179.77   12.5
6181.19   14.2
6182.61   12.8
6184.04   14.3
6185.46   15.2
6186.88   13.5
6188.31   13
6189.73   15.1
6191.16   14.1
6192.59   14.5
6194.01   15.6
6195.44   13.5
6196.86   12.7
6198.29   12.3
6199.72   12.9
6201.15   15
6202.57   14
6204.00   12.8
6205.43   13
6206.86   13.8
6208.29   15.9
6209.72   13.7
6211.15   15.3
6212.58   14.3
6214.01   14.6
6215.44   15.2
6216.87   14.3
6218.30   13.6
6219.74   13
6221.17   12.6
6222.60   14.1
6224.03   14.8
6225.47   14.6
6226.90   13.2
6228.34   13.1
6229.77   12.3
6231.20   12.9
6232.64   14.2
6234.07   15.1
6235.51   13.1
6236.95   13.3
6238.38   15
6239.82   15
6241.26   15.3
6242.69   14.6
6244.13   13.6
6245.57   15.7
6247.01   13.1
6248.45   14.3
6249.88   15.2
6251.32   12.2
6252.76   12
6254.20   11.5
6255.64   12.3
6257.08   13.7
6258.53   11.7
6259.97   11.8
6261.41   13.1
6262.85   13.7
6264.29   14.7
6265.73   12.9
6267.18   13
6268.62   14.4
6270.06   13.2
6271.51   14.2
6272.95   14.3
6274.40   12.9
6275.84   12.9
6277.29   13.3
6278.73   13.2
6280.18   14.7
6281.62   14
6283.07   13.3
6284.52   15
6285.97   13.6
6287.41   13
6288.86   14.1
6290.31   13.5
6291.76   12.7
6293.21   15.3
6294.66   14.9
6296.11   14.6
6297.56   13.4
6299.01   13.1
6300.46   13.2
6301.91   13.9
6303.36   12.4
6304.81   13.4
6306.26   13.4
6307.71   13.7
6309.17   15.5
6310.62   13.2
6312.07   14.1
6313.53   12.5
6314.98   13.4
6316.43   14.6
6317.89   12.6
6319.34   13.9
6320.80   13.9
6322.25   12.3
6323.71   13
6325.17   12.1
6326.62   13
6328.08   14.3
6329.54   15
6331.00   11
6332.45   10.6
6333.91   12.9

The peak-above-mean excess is 1.30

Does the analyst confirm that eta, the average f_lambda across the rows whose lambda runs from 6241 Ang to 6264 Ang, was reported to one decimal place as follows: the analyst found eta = 13.4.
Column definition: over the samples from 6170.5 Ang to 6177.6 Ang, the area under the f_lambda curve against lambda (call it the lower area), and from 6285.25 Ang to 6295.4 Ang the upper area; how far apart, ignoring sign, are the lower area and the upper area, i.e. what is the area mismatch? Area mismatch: 42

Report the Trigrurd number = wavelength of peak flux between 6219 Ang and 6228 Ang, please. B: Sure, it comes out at 6224.03 Ang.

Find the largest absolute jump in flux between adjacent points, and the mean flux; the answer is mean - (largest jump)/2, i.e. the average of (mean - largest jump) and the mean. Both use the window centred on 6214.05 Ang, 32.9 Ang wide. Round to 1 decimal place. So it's 12.7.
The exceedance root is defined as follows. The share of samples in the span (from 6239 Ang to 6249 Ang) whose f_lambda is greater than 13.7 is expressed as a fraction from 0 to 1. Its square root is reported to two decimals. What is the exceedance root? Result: 0.85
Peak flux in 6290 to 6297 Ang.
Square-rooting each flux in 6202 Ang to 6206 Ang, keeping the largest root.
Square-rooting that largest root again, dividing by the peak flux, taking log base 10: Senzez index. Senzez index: -0.90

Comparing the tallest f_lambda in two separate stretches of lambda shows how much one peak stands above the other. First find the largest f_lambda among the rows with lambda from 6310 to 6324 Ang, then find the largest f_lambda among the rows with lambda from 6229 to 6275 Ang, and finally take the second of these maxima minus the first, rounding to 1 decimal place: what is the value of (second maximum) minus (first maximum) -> 1.1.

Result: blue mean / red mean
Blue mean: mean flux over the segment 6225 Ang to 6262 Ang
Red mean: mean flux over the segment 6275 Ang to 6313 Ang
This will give 0.985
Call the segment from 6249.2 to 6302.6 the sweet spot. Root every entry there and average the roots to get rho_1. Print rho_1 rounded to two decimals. 3.67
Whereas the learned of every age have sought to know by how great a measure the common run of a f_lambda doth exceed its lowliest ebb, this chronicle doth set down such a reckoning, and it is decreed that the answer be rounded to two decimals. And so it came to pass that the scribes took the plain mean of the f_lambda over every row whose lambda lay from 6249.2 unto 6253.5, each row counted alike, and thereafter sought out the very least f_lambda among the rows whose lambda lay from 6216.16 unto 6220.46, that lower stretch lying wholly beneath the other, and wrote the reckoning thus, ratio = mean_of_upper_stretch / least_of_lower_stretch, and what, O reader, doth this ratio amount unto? 1.01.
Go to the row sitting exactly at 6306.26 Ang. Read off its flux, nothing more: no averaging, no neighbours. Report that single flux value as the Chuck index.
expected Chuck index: 13.4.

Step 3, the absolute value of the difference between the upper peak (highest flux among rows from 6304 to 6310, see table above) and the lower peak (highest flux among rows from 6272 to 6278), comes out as 1.20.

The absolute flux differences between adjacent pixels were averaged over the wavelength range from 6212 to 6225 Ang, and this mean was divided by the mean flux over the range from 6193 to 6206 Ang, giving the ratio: 0.053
